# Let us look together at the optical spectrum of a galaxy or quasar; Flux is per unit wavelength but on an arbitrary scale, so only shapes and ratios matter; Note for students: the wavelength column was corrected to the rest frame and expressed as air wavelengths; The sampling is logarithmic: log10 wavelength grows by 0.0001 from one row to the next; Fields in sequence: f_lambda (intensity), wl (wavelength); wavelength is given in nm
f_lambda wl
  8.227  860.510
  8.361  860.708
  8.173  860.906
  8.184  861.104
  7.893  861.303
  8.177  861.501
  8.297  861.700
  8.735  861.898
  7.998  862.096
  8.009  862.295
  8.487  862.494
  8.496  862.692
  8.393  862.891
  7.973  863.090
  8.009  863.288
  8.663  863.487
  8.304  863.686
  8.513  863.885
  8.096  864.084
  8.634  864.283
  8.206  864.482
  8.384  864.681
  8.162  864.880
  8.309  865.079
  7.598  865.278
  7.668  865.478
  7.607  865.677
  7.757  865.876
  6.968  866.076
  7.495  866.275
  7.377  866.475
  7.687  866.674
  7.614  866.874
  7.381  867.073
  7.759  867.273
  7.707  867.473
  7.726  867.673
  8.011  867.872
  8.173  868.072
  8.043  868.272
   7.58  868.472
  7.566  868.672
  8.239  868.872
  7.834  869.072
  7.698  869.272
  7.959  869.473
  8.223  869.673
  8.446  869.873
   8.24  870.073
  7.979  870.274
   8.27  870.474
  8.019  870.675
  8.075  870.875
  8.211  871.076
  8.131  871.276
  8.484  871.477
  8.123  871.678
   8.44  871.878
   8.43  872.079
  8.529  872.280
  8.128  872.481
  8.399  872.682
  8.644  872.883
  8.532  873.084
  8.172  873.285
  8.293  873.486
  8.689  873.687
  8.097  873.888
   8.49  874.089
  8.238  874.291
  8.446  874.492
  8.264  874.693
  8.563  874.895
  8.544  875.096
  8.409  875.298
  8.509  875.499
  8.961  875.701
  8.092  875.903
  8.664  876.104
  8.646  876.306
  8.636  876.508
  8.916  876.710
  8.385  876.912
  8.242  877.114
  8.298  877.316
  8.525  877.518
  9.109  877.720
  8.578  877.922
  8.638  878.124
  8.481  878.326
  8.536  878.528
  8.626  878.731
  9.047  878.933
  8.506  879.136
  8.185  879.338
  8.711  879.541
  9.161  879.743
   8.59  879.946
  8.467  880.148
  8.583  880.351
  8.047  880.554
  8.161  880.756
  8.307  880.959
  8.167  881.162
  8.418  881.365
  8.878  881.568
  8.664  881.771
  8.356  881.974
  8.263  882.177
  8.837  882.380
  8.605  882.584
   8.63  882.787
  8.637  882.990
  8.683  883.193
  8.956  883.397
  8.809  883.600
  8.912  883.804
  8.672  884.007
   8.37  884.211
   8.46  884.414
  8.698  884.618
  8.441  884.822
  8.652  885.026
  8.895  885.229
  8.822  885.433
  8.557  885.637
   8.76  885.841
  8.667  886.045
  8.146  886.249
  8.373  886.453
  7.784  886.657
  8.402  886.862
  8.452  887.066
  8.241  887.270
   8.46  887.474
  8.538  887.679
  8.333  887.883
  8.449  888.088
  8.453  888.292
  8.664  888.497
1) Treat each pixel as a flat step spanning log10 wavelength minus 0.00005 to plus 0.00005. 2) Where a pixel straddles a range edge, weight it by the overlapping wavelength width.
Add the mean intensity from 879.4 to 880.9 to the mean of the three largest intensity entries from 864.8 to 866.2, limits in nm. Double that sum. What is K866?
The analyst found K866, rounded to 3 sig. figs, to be 33.2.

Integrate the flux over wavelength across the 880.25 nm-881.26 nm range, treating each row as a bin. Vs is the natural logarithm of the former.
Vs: 2.12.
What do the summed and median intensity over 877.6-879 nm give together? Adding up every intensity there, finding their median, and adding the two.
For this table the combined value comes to 69.6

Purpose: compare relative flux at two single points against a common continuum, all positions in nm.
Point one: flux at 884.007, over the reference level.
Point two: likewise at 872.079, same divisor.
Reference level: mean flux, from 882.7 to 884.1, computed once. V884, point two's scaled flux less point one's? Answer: -0.028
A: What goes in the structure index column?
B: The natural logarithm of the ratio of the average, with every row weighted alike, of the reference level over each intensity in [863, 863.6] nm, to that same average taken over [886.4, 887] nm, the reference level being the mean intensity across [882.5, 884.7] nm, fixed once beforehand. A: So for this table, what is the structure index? -0.003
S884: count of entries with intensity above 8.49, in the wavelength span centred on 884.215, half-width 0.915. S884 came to 6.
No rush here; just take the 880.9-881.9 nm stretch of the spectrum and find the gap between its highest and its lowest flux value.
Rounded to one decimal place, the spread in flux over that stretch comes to 0.7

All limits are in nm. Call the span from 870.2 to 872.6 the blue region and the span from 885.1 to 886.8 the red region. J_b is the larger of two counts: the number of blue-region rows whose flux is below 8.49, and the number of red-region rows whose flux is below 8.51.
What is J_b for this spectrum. 11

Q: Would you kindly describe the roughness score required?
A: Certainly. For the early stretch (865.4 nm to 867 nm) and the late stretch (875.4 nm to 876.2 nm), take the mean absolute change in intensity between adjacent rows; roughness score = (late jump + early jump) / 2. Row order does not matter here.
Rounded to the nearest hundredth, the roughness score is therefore 0.46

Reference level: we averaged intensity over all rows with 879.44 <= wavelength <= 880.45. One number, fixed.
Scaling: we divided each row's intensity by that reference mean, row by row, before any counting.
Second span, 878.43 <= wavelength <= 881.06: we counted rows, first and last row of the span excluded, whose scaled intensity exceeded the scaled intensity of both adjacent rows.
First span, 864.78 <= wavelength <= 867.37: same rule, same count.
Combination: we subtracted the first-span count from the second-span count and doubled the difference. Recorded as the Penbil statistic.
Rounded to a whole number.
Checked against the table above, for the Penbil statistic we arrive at -4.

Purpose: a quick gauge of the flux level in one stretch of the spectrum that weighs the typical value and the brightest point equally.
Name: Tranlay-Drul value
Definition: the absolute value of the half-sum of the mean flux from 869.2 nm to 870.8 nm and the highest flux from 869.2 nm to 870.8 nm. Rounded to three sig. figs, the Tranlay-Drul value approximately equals 8.28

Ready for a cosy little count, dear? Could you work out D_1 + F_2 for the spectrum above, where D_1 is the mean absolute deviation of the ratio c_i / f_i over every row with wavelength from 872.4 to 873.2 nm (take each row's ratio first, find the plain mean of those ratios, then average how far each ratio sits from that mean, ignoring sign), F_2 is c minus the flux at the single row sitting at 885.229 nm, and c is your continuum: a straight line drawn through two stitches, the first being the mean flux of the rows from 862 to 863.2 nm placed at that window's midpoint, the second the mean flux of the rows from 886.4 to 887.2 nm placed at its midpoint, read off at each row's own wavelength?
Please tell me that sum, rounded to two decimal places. -0.63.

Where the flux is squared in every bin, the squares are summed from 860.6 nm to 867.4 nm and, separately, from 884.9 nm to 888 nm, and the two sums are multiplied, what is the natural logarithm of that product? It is 14.7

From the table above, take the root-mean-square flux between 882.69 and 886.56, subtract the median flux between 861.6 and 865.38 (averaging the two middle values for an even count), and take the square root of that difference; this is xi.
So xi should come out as 0.58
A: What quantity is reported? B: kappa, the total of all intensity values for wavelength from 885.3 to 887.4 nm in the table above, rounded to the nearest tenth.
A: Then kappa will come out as 84.2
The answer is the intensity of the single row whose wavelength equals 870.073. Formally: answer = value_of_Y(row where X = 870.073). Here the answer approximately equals 8.24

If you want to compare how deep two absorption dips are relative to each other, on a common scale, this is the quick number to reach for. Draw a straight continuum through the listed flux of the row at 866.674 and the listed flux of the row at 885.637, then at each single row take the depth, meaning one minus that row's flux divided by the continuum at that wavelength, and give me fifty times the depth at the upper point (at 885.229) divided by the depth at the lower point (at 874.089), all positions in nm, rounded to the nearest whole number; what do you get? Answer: 36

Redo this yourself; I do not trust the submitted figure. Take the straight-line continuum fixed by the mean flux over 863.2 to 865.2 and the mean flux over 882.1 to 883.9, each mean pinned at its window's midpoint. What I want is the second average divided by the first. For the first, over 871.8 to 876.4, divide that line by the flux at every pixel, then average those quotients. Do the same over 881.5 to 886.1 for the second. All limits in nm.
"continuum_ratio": 0.997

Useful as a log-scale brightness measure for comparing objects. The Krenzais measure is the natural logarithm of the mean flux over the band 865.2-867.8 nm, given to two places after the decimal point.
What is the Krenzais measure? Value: 2.02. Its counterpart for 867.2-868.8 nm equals 2.06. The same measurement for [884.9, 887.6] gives 2.14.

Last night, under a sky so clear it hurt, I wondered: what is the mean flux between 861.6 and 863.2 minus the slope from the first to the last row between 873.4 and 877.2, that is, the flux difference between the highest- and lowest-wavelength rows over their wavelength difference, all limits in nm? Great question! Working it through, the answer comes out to 8.31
